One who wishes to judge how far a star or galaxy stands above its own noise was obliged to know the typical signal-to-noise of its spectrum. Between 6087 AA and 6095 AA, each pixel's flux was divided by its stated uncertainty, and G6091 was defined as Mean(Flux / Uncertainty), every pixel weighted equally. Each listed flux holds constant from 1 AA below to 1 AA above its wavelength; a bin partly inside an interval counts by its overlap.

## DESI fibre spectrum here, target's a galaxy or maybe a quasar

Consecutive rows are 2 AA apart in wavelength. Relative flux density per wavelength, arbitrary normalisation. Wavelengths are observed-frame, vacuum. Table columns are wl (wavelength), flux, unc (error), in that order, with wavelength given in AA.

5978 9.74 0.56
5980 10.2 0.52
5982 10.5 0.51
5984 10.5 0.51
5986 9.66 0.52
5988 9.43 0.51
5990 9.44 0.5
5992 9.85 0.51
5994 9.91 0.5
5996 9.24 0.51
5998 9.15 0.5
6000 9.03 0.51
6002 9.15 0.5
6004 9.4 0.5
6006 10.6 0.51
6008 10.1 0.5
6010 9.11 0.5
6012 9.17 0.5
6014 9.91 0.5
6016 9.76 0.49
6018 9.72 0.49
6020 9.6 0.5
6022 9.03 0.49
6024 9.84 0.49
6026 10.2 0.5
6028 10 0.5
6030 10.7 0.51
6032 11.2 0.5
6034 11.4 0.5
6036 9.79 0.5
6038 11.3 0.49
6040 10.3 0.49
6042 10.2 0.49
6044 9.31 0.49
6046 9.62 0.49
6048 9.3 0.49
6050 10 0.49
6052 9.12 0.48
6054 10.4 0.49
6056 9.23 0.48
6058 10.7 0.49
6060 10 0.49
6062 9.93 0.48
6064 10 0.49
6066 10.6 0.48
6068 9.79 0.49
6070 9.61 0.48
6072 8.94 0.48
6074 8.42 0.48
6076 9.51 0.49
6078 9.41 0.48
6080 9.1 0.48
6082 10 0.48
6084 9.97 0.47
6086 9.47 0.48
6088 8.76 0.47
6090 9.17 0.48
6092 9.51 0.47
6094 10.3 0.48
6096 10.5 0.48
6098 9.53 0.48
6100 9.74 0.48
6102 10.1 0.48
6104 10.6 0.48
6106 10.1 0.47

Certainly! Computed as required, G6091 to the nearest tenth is 19.9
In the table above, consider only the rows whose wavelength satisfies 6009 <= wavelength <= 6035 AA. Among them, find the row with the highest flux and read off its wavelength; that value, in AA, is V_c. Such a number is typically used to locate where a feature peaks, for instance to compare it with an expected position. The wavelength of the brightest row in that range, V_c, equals 6034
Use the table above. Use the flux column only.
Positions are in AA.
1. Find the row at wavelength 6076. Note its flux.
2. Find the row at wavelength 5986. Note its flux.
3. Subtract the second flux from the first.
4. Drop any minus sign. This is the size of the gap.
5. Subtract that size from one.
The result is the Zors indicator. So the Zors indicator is 0.85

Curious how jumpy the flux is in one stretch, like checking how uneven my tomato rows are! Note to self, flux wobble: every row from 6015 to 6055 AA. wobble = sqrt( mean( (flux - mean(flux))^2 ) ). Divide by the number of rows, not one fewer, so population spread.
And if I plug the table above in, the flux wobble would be 0.67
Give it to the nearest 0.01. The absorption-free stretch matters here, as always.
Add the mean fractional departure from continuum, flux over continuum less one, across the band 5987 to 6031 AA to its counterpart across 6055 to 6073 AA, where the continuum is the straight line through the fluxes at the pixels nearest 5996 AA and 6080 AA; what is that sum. 0.13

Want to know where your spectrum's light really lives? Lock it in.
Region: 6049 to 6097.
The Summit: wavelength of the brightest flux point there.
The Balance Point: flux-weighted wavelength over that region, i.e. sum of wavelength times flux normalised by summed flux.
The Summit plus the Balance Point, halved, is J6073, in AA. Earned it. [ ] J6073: 6065.4 AA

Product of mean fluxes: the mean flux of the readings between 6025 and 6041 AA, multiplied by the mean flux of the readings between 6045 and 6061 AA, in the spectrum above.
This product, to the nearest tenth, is 104.0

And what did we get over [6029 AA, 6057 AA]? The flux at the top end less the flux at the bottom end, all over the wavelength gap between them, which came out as -0.057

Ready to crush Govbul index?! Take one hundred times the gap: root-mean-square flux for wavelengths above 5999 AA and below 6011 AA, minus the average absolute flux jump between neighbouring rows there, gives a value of 897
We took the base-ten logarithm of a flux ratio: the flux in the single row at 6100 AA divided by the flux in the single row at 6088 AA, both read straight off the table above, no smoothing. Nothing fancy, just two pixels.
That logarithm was 0.05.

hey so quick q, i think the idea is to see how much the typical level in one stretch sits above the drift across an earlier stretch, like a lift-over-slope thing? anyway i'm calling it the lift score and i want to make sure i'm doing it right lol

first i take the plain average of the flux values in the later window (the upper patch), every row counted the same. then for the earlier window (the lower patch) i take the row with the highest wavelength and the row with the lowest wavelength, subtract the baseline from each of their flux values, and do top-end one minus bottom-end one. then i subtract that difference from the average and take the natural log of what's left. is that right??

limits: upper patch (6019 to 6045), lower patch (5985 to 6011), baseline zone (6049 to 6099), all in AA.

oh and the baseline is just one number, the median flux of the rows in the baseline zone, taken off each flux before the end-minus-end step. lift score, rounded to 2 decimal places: 2.38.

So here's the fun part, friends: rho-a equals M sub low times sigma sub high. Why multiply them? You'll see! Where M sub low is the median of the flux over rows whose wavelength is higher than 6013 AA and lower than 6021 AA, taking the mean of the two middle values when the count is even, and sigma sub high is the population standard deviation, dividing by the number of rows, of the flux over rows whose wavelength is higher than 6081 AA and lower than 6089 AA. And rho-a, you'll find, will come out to 4.9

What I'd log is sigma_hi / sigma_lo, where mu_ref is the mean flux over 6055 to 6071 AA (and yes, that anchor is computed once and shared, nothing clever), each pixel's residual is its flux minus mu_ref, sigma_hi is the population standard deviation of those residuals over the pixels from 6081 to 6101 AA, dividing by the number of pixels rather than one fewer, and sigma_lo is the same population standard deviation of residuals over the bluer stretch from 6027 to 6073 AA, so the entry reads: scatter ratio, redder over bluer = 0.73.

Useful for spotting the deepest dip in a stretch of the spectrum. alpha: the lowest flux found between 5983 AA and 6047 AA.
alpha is 9.03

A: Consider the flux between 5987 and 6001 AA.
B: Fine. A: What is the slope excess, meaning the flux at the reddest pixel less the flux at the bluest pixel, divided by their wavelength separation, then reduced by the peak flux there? -9.9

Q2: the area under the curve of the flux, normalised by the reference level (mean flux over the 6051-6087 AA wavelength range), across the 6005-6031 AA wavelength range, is 26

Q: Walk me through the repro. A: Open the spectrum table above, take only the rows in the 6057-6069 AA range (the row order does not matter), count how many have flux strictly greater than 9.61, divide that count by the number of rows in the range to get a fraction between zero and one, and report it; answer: 1.0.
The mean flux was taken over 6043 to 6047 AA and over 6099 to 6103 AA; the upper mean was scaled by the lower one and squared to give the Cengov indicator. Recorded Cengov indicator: 1.10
